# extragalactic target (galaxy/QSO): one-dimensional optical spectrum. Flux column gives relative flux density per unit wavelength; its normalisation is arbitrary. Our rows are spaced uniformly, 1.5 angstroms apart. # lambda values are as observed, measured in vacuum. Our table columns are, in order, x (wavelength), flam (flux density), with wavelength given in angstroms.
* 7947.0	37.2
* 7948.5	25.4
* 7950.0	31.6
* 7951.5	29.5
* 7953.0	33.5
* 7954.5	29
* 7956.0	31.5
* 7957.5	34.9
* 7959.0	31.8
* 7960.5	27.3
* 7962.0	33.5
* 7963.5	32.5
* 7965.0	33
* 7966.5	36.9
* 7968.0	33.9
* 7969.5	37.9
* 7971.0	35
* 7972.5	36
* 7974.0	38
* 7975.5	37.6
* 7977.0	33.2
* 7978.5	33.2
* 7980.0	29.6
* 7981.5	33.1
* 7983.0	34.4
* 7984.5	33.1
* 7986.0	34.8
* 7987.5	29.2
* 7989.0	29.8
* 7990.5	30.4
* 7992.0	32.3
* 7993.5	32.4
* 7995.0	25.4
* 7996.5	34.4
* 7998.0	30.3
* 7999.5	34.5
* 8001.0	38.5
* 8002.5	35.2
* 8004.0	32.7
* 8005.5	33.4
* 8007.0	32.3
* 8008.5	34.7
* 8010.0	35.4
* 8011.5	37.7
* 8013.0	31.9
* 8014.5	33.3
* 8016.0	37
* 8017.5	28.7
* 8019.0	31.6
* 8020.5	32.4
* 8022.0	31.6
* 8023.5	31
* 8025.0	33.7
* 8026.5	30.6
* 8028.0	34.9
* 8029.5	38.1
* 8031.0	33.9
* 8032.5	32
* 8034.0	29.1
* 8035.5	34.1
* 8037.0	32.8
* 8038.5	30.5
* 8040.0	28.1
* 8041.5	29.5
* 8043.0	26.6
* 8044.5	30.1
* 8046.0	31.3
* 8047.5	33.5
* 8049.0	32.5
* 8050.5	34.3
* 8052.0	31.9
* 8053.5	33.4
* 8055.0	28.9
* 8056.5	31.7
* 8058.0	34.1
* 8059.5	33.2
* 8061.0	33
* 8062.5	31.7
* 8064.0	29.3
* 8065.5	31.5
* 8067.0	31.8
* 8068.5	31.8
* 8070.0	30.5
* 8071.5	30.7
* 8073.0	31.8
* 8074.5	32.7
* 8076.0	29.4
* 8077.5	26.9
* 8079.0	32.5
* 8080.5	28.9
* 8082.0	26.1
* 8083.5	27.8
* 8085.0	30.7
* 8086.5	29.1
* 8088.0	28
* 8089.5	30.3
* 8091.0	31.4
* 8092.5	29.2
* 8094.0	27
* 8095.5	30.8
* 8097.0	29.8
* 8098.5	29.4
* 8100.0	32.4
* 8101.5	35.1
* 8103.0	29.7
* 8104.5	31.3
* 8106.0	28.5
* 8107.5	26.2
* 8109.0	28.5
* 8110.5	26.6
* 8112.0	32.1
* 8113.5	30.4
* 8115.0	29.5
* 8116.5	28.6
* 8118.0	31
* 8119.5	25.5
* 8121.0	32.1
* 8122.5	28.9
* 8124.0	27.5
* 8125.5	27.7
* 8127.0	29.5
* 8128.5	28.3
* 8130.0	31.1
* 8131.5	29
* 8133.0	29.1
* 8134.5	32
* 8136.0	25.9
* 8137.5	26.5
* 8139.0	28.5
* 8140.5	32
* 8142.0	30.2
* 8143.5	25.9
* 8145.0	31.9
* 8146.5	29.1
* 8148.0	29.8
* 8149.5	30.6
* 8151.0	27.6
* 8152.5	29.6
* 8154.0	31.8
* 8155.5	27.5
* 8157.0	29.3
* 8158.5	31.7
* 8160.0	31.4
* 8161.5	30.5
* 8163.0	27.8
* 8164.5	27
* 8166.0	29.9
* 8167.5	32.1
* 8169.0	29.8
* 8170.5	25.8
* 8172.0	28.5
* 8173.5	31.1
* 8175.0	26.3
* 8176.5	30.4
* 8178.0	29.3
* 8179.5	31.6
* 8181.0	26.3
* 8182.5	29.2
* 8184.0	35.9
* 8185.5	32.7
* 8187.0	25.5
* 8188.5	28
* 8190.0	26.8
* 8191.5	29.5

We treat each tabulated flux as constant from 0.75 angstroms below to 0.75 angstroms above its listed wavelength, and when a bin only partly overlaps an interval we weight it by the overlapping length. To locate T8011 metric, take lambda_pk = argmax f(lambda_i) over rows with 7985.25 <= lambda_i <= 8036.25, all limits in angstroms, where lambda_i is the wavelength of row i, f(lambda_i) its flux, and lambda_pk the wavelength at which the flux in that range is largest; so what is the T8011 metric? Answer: 8001.0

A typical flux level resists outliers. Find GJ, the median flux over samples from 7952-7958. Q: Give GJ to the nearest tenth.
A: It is 32.5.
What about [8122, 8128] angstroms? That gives 28.3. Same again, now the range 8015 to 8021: 32.0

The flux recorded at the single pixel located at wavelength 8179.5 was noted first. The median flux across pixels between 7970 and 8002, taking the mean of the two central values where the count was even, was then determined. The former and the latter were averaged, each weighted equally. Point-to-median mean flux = 32.4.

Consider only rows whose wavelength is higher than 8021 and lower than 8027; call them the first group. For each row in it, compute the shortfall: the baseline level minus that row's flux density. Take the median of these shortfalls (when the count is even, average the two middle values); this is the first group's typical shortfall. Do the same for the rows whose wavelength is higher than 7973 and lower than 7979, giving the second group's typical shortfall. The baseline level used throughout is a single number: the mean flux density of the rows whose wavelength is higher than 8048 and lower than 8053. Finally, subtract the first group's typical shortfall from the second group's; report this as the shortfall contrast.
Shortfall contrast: -4.1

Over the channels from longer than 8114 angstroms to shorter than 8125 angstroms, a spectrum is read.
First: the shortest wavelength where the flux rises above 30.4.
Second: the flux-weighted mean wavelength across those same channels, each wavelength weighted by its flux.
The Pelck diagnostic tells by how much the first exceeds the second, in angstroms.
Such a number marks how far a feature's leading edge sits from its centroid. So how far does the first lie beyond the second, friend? -1.5 angstroms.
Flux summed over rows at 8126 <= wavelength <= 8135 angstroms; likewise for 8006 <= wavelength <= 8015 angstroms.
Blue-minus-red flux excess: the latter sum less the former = 26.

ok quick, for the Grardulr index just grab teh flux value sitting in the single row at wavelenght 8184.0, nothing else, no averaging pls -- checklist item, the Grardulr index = 35.9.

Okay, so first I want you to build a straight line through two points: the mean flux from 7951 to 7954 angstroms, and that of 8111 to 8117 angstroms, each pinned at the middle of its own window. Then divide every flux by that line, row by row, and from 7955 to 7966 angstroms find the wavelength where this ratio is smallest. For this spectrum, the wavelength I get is 7960.5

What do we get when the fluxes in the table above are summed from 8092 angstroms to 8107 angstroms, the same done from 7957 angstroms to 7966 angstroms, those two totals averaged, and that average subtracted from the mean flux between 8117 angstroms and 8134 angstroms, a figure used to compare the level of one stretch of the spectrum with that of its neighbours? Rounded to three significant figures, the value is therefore -219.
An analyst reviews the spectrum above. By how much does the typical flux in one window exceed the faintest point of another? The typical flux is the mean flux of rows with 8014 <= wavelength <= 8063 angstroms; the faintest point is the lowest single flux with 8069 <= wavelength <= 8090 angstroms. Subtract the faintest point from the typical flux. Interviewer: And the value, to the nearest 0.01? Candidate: 5.99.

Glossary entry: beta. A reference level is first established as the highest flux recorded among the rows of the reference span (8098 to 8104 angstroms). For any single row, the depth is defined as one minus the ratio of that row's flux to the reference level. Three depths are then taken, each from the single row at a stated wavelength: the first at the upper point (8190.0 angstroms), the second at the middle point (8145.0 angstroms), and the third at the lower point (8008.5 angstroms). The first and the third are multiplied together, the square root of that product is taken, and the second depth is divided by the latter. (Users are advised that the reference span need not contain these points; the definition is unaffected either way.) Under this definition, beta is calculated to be 1.8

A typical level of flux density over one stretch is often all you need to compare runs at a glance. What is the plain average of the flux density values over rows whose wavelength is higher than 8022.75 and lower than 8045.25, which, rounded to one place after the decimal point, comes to 31.7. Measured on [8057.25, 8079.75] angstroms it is 31.4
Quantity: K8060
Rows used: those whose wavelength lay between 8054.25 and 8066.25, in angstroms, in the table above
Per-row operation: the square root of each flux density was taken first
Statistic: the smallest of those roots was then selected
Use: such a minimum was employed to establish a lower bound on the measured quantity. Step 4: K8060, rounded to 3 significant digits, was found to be 5.38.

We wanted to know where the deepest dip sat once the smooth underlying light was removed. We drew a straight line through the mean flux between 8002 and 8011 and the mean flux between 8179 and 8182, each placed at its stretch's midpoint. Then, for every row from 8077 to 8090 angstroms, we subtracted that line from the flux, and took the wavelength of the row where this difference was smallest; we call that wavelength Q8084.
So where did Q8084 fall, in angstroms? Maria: 8082.0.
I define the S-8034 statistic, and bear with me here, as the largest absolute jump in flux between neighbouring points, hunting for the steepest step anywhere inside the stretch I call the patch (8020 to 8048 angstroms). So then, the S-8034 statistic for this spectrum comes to 5.0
